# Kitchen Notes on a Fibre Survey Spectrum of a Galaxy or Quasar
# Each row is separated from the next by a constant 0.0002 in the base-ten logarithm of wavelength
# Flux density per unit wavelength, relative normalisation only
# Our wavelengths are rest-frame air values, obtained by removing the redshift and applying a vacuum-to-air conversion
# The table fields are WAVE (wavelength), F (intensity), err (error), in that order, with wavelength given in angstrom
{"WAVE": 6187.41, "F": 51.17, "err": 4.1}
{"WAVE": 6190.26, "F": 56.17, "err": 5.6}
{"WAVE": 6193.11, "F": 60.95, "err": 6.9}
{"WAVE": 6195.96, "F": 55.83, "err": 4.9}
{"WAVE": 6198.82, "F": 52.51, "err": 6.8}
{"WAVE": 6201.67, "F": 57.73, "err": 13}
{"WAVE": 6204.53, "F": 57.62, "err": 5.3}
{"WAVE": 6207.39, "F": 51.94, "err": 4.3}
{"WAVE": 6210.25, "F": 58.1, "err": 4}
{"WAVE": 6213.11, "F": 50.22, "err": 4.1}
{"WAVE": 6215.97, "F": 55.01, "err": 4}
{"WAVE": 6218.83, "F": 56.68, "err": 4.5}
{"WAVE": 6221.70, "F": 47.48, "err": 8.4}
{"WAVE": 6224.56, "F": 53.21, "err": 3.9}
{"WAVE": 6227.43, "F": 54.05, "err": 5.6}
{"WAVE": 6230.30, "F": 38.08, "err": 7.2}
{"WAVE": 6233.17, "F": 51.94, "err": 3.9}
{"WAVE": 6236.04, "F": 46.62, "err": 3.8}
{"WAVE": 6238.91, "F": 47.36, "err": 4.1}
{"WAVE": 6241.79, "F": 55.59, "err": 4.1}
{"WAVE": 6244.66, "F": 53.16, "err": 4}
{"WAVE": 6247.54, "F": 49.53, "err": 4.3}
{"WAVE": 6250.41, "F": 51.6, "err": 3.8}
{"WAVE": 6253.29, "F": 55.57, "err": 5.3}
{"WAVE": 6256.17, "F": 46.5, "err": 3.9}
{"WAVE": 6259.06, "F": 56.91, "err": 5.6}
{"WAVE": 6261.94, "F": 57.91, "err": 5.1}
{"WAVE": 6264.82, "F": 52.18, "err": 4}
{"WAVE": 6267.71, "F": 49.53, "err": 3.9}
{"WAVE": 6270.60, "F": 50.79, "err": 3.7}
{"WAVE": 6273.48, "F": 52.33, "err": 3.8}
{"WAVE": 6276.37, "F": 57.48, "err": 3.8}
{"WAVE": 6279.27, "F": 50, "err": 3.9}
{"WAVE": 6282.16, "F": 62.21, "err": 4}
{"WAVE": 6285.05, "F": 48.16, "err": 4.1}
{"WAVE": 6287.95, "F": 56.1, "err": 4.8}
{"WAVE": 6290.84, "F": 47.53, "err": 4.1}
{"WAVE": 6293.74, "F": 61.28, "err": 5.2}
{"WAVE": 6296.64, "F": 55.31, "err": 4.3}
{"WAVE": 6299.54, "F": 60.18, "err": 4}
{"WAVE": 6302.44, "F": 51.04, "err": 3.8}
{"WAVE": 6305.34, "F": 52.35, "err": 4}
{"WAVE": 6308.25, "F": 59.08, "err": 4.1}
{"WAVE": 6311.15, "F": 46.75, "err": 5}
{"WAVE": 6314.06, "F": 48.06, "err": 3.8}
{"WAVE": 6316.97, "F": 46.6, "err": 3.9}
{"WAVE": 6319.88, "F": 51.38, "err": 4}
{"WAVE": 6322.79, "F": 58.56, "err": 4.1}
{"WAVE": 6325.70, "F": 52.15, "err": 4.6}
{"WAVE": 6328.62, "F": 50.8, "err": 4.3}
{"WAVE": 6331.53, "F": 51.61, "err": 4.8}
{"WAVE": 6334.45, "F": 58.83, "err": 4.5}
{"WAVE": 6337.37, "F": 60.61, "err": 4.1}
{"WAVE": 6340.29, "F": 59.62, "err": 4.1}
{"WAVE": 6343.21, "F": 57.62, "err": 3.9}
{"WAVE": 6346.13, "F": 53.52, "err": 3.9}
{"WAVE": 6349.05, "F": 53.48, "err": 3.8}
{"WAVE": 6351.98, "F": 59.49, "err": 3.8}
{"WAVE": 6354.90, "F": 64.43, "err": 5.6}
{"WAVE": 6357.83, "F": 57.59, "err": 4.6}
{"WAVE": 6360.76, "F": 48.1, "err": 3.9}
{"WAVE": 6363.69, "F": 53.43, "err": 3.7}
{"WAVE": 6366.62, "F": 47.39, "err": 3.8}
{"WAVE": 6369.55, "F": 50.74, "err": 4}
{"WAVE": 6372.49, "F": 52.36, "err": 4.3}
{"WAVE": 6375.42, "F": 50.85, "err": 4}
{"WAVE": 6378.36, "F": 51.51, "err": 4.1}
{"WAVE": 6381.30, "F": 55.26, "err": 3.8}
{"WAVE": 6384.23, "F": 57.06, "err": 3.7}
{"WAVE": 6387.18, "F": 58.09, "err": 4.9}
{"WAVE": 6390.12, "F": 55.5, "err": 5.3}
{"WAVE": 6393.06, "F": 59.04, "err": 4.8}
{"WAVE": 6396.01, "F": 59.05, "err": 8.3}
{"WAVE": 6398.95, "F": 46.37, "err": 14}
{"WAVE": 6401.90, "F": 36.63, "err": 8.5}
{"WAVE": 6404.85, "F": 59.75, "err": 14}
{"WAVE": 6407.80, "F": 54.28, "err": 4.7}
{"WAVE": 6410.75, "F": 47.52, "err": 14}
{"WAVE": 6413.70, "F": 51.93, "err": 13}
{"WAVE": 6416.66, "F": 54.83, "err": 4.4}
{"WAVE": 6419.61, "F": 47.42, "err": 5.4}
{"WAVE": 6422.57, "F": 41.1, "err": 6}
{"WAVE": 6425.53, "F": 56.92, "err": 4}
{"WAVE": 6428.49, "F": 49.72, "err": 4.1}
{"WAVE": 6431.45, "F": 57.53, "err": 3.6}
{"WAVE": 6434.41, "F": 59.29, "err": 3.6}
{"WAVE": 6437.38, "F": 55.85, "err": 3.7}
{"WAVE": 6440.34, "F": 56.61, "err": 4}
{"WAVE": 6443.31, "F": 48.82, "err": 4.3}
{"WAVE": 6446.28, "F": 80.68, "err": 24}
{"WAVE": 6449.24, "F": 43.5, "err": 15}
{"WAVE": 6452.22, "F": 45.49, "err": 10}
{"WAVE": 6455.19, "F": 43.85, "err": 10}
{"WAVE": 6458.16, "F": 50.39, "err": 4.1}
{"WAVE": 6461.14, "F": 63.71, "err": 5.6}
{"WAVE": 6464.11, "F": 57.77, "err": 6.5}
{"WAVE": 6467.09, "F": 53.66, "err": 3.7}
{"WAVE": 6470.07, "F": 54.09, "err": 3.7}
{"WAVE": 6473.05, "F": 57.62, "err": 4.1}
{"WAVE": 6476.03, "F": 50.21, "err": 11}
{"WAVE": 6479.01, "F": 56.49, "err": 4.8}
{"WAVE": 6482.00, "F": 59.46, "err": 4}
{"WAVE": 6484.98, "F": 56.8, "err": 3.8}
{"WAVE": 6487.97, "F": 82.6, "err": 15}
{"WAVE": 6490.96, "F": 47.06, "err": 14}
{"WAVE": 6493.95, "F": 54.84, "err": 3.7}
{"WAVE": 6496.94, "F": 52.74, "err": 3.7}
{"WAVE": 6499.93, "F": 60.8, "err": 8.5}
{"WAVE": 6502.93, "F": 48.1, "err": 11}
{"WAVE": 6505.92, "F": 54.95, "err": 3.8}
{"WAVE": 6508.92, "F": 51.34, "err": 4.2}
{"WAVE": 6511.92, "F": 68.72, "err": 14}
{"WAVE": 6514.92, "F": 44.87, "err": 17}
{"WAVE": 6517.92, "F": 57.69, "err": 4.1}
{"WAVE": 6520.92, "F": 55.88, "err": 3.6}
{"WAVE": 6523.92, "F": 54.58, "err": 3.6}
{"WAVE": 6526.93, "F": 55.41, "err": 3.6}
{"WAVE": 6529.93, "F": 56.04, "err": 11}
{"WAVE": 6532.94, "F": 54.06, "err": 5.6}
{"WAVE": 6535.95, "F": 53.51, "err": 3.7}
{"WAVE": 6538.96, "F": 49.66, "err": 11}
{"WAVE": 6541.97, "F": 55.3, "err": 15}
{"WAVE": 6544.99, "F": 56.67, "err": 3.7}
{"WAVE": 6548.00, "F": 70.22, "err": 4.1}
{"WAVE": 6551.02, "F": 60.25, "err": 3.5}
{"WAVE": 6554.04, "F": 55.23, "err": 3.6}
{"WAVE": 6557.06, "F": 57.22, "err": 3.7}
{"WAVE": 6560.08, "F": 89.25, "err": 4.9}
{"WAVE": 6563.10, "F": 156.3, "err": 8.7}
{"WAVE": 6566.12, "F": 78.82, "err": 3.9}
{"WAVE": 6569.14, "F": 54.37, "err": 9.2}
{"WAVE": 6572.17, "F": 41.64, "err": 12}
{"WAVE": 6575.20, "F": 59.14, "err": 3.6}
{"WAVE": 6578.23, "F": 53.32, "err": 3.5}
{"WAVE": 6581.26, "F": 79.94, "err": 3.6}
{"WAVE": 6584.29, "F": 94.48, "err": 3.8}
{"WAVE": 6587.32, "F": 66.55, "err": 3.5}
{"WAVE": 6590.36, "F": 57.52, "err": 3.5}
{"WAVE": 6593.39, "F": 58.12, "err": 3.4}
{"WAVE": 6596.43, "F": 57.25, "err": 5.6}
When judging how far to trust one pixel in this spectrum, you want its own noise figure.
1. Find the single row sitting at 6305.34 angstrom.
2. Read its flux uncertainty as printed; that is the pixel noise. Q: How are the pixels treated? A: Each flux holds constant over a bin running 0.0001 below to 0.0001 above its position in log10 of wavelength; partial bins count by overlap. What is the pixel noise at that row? 4.0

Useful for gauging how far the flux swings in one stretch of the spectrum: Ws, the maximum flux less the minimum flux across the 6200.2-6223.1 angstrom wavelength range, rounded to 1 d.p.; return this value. 10.6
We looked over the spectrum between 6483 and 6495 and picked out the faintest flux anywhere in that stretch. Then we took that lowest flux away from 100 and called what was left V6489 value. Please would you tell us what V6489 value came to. 52.9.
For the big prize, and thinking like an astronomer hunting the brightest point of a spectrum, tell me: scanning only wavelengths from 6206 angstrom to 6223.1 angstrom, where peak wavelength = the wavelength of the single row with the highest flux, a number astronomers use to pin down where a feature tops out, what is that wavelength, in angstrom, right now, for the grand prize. 6210.25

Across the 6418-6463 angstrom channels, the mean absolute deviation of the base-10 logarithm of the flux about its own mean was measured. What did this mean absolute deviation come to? 0.060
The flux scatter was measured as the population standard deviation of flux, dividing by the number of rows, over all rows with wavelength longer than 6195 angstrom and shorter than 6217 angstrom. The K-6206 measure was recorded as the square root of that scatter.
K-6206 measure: 1.7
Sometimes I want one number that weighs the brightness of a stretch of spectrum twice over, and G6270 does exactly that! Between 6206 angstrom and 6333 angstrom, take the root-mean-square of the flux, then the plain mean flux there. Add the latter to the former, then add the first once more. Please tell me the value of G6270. 158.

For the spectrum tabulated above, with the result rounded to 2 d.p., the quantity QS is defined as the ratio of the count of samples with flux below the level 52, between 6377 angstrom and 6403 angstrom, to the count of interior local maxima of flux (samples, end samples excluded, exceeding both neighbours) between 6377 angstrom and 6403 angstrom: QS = 1.50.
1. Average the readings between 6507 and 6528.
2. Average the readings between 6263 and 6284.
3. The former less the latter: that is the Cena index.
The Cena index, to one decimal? 2.0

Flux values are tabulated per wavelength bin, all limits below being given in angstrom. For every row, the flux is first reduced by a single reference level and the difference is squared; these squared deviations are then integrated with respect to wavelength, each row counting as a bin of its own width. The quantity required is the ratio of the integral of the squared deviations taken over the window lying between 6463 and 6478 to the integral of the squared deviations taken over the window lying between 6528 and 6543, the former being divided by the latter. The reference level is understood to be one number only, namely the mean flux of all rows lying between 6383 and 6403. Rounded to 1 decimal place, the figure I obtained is 1.9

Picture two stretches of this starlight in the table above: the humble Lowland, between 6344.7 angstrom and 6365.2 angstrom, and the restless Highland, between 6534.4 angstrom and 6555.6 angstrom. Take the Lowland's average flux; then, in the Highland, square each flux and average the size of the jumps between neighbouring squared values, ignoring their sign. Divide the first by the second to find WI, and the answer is 0.070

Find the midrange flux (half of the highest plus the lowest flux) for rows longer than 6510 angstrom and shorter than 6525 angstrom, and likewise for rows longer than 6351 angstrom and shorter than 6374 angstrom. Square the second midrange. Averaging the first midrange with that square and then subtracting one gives 1590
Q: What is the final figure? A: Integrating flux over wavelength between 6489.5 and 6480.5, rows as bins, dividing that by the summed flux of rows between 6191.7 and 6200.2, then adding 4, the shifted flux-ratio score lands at 7.5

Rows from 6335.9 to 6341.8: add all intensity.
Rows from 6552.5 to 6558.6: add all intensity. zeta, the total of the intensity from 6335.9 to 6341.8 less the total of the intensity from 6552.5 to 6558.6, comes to 8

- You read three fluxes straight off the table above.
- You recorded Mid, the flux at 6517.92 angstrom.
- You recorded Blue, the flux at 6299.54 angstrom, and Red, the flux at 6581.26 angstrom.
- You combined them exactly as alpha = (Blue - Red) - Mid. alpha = -77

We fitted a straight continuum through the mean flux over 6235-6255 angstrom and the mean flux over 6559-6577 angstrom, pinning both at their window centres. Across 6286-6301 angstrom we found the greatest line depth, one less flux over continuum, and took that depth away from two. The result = 1.86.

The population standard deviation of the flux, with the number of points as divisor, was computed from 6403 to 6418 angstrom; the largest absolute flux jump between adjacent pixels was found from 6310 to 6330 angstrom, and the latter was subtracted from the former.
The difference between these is -3.2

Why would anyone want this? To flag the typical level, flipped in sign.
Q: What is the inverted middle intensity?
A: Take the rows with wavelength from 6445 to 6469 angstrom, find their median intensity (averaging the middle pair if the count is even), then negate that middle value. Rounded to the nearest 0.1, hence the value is -52.0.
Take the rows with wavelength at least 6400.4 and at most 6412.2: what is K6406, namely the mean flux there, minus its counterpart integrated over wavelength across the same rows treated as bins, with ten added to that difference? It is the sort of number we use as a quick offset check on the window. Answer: -525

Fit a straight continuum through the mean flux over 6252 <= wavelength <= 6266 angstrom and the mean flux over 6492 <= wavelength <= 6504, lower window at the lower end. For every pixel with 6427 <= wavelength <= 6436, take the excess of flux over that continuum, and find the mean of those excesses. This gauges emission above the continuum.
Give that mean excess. 1.5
